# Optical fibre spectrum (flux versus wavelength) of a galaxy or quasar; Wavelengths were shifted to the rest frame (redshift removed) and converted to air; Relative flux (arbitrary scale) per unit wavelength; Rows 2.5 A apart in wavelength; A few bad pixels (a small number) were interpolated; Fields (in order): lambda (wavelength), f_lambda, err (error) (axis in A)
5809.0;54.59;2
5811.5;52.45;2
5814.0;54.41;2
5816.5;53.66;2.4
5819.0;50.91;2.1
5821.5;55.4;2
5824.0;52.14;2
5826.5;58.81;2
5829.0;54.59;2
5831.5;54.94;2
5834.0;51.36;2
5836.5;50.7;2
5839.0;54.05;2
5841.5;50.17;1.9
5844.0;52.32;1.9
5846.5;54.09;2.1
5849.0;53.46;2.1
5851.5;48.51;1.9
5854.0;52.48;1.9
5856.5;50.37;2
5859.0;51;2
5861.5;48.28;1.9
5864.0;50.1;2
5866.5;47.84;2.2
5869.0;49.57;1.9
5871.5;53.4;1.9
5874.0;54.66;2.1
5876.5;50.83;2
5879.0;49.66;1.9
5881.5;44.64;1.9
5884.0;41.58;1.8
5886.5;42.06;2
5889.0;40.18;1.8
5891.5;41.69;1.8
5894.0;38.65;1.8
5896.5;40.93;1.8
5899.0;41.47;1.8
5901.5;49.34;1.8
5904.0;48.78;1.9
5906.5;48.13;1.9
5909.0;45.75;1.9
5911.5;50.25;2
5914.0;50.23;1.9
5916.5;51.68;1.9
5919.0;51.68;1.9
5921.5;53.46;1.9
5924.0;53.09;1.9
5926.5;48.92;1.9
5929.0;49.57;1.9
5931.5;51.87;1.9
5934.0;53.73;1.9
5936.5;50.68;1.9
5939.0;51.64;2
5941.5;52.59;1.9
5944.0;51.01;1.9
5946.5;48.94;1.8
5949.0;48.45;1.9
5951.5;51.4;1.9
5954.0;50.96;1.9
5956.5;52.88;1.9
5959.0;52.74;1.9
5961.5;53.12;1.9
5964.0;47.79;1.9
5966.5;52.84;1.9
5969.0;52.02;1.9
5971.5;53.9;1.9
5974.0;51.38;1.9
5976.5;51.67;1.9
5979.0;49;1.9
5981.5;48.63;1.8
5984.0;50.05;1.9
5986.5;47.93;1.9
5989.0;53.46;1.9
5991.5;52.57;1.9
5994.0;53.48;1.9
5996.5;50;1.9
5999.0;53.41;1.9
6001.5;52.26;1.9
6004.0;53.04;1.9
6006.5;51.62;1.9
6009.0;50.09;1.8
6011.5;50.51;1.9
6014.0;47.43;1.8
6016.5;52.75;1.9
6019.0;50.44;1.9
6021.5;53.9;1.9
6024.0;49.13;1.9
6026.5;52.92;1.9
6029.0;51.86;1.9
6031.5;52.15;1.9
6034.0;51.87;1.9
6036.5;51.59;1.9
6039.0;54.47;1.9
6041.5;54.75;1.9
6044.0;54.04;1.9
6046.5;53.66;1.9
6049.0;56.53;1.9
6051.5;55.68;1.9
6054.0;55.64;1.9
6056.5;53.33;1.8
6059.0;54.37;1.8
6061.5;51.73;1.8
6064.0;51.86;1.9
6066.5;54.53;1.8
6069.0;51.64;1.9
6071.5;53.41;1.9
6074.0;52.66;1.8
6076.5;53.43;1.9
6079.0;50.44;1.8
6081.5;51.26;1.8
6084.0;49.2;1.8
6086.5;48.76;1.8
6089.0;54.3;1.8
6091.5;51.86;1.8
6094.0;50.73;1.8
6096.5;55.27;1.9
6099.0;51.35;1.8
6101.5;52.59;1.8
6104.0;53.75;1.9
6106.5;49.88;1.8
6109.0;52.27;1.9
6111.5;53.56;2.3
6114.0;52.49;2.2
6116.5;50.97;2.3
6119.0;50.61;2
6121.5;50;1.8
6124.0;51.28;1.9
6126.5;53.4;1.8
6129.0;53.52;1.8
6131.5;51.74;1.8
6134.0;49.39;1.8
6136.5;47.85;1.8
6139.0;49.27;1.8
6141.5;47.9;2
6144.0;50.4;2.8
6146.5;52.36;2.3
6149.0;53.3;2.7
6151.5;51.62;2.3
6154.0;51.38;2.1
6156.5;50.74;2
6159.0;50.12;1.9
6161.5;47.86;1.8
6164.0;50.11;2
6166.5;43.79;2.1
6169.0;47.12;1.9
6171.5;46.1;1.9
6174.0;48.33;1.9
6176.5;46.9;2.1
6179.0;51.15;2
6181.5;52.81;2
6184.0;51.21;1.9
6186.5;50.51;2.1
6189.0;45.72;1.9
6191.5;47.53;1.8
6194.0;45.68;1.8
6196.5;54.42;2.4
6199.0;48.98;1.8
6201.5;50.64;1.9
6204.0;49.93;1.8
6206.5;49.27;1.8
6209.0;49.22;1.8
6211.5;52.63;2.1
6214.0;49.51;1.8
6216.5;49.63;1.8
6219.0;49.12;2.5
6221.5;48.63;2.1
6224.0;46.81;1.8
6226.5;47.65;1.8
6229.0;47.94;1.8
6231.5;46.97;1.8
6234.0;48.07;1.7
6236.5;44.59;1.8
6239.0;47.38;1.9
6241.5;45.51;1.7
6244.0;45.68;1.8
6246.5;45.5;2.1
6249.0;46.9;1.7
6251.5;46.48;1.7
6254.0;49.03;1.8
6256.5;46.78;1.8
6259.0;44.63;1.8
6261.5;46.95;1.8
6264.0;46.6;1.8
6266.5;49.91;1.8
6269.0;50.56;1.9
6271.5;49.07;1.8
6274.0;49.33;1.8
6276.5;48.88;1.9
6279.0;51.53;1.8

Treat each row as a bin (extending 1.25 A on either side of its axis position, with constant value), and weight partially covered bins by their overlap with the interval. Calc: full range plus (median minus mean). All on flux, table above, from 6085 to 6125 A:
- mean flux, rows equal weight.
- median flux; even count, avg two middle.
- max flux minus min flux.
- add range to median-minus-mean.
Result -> 6.3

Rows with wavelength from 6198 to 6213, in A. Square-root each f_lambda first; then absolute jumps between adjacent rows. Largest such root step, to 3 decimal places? 0.239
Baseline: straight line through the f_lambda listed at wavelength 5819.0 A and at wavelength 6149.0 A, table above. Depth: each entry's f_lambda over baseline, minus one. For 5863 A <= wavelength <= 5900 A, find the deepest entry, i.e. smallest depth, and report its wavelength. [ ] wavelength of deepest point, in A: 5894.0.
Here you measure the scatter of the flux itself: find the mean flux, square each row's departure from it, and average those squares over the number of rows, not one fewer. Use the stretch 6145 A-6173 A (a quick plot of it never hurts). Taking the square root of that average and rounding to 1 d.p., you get 2.8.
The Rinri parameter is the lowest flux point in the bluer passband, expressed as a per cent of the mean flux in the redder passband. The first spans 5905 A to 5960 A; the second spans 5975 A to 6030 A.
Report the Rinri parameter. 89.4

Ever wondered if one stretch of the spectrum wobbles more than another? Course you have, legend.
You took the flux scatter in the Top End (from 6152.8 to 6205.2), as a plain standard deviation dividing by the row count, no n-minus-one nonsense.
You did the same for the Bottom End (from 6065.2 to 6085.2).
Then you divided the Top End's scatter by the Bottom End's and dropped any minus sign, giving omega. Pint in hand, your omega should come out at 1.6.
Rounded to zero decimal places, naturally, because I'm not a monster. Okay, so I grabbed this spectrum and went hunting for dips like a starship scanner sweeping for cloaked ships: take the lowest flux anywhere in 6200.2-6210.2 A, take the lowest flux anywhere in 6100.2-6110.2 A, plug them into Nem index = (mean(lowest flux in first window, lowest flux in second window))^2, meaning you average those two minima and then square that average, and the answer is 2455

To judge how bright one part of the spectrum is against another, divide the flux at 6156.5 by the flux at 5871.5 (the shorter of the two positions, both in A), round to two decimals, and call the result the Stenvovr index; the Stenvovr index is 0.95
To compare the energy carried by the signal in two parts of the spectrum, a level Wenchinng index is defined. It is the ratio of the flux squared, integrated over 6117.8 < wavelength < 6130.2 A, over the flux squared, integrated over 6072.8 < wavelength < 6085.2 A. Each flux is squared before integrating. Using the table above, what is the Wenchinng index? 1.01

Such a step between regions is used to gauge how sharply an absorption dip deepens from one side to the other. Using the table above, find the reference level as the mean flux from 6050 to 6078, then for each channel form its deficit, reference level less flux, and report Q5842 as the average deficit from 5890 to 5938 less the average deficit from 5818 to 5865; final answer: 4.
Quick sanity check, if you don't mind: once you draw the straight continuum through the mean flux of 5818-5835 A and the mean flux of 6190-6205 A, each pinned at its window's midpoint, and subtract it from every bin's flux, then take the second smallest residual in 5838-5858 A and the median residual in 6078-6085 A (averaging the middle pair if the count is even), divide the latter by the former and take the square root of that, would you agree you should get 0.4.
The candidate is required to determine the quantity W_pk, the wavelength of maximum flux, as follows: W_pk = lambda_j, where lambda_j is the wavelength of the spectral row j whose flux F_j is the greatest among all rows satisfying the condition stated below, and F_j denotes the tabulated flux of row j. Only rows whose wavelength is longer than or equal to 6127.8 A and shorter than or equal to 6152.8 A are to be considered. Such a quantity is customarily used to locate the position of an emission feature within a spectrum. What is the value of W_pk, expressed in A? 6129.0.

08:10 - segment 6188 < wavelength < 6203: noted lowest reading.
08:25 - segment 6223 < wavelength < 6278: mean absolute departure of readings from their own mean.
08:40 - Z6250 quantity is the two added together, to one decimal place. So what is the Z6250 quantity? 47.0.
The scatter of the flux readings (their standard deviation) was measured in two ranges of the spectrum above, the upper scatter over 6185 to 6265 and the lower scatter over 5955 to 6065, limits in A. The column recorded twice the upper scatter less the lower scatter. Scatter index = 2.3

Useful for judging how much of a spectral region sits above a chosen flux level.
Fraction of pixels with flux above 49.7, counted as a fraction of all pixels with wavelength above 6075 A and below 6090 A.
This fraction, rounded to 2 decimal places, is 0.67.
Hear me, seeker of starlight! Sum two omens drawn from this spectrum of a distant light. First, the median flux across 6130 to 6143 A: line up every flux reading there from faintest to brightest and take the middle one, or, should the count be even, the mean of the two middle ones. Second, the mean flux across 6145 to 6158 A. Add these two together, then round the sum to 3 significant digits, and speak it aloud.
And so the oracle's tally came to 101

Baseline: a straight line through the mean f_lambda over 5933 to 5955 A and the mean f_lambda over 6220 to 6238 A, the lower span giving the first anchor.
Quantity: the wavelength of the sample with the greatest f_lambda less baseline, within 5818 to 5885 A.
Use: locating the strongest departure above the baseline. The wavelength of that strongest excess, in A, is 5826.5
